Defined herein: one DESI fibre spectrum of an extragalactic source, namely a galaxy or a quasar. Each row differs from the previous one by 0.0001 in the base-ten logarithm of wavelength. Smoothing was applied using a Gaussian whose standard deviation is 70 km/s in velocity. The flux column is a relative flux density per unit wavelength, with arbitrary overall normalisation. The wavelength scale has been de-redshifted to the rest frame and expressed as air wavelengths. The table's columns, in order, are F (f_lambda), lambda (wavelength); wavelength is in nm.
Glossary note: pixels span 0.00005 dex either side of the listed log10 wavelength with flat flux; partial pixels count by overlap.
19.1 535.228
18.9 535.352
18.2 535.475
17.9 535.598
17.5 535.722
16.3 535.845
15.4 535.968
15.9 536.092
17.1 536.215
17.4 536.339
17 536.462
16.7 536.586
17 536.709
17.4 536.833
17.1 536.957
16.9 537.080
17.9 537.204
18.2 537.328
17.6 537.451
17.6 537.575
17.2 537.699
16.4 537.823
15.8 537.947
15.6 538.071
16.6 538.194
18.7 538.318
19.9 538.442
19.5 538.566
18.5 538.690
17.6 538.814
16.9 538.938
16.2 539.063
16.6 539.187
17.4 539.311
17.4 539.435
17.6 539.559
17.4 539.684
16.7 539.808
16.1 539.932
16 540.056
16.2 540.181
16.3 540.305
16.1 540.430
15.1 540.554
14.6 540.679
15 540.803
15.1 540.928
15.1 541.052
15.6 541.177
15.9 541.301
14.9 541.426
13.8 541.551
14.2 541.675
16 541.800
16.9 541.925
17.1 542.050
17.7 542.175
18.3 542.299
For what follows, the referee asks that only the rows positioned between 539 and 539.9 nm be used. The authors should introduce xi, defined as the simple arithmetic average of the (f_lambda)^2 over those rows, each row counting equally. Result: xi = 291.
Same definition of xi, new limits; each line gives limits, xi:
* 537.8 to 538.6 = 309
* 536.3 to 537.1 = 291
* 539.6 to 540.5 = 269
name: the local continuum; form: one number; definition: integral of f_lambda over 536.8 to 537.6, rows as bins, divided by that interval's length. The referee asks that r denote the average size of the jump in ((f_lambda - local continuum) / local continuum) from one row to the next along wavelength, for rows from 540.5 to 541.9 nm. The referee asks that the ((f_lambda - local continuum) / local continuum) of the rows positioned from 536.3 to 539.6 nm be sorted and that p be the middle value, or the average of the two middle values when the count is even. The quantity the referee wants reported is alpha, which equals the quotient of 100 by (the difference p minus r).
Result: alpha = -2357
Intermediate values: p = -0.008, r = 0.035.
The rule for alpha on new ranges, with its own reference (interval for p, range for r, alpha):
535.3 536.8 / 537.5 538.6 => -1327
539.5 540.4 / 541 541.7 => -926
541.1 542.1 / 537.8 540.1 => -719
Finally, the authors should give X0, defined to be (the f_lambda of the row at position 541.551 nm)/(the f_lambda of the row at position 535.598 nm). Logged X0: 0.77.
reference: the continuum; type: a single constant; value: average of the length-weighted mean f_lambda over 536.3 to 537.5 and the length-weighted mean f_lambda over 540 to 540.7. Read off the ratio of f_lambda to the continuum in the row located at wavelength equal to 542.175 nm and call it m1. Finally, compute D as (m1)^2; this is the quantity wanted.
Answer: 1.14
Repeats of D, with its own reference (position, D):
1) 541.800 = 0.94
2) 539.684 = 1.11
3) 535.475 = 1.21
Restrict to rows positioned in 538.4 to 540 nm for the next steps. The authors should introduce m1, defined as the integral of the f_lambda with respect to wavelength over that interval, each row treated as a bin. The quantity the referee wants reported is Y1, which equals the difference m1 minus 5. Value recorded 23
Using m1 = 28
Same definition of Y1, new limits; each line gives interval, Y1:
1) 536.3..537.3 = 12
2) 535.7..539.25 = 56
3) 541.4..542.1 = 6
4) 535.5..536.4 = 10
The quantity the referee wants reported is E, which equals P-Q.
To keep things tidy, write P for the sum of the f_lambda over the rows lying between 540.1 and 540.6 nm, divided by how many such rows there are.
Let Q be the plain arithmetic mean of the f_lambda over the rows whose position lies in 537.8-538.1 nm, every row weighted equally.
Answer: 0.0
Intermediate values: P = 15.9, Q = 15.9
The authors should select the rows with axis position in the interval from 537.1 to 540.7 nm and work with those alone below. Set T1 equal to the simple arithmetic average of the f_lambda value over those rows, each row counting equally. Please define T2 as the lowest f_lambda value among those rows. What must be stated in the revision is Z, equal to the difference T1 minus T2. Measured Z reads 2.4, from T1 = 17.0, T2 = 14.6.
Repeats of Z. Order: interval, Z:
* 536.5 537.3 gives 0.5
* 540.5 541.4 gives 0.6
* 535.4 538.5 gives 1.8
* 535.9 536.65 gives 1.2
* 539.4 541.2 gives 1.4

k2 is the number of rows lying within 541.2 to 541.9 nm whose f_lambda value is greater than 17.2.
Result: 0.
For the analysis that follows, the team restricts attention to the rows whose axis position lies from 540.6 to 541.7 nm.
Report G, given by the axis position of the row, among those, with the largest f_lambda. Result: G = 541.301 nm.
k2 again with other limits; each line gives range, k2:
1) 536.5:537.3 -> 2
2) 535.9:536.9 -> 2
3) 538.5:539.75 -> 7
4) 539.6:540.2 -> 1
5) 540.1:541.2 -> 0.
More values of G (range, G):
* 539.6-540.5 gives 539.684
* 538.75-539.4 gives 538.814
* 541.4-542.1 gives 542.050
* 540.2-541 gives 540.305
